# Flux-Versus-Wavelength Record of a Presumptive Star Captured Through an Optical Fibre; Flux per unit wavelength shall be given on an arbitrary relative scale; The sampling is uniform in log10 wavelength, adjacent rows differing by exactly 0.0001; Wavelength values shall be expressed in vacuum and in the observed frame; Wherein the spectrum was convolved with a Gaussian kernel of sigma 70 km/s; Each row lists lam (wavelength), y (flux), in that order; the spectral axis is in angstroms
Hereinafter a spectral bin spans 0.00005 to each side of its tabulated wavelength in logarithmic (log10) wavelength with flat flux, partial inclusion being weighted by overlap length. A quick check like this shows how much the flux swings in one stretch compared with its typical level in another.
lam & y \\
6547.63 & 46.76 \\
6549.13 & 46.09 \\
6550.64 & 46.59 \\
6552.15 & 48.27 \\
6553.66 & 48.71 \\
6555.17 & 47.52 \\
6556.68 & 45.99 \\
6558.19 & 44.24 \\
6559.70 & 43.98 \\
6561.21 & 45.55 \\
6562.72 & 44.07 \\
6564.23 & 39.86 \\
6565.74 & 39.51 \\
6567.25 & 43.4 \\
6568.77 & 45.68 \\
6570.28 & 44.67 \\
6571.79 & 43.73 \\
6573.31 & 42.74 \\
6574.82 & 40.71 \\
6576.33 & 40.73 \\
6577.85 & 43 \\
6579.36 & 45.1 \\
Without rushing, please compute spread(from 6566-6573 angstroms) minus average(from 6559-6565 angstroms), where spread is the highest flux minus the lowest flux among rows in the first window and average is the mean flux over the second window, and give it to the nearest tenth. -41.1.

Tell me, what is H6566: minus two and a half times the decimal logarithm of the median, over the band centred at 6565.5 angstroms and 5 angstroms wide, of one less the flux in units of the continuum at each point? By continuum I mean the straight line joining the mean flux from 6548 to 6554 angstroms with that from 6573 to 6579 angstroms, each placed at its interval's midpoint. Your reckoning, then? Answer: 2.5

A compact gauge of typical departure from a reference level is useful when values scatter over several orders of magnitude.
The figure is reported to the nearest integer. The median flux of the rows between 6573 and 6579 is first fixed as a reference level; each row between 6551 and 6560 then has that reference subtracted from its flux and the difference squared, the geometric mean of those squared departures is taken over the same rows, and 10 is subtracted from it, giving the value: 8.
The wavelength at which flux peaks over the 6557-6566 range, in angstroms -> 6561.21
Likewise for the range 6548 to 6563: 6553.66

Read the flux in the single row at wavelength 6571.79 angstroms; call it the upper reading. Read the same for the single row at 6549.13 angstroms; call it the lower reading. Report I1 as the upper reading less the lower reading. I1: -2.4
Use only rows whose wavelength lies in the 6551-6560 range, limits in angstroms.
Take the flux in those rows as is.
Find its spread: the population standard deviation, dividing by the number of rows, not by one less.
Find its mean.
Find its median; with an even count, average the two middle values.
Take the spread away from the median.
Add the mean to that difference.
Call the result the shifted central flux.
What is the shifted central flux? 91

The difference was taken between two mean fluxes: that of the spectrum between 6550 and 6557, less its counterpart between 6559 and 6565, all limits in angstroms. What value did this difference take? 4.1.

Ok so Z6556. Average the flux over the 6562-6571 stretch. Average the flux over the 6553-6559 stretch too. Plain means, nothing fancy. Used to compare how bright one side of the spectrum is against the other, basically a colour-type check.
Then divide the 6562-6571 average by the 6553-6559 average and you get 0.92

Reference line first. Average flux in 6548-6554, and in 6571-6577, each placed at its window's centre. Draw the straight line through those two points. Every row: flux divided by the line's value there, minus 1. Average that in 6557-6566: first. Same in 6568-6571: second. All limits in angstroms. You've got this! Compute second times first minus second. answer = -0.051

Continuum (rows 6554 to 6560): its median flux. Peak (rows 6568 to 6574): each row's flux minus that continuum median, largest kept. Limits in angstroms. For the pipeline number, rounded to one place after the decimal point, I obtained 0.6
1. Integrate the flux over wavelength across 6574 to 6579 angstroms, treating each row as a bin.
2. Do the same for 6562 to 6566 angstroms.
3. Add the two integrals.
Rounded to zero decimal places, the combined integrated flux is 375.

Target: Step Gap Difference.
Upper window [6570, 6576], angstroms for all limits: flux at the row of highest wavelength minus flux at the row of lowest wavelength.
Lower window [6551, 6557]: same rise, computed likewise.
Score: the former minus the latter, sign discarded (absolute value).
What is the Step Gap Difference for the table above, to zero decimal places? 2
